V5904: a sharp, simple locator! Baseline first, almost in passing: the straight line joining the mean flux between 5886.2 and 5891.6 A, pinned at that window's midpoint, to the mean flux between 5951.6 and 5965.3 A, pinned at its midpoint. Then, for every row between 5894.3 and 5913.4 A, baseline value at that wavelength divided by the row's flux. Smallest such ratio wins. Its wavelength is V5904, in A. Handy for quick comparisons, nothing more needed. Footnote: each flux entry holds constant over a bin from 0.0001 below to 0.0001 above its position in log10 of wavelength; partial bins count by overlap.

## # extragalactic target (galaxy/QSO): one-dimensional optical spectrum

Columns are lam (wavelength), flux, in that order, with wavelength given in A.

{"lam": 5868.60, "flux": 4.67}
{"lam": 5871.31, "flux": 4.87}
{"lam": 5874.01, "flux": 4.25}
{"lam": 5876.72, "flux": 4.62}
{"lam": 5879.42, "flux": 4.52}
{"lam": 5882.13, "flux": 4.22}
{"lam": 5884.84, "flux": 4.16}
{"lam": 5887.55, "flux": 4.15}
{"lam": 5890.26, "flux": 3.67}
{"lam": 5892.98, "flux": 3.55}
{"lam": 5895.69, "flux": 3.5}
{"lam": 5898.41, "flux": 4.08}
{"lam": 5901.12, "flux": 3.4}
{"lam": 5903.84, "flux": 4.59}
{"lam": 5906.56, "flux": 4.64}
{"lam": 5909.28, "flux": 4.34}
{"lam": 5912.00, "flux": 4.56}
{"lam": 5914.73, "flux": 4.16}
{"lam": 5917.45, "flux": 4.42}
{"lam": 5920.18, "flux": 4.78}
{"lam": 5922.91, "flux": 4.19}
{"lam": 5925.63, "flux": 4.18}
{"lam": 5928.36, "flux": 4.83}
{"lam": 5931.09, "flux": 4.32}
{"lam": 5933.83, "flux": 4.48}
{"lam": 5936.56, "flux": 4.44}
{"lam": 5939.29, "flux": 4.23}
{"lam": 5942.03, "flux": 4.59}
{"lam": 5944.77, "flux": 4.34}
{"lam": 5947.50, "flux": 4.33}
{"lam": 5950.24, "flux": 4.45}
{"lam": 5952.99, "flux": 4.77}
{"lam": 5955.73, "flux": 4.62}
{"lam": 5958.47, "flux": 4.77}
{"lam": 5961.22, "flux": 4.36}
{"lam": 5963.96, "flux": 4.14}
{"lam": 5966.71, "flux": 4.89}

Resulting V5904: 5906.56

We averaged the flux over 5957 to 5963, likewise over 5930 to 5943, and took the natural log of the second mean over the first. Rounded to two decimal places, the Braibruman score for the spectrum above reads -0.03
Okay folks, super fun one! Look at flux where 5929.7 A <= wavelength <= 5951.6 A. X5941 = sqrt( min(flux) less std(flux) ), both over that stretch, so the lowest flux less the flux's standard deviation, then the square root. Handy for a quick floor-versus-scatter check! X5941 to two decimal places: 2.03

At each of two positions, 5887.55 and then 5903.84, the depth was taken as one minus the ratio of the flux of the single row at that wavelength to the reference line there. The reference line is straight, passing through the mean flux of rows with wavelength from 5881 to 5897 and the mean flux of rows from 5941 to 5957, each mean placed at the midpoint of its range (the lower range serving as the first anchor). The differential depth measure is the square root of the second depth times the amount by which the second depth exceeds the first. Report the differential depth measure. 0.093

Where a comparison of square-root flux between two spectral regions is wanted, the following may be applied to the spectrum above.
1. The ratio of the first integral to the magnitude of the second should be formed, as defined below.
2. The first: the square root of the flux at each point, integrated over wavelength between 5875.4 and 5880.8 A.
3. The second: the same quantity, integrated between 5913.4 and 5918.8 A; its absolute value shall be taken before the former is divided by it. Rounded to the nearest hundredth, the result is 1.03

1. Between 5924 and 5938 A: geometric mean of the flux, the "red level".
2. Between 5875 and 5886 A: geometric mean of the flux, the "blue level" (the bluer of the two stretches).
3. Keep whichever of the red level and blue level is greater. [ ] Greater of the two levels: 4.44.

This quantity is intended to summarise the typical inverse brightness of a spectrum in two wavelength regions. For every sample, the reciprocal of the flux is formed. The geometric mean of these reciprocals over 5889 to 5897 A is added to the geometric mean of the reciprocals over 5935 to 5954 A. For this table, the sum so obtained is 0.505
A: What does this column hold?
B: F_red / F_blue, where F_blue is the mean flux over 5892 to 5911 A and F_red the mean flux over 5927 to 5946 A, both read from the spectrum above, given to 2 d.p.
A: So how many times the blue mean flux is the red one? 1.11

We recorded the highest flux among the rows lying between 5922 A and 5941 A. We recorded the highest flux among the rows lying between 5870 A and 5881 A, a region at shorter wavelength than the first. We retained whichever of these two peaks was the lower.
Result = 4.8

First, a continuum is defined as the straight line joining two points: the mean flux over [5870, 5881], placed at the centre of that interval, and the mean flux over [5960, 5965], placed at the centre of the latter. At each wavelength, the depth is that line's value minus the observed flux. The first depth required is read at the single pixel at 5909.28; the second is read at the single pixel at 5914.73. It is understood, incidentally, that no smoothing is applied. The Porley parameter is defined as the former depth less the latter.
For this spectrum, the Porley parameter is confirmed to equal -0.16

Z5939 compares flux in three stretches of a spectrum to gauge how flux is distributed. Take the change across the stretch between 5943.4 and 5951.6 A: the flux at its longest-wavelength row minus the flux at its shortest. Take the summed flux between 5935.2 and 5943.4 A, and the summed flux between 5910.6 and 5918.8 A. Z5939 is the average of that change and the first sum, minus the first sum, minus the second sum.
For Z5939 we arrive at -19.7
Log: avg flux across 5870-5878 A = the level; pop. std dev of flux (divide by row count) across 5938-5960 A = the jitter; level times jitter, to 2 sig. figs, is 0.88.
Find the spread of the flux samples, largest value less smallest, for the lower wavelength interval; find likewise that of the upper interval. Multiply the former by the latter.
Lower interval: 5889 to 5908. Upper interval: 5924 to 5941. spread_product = 0.81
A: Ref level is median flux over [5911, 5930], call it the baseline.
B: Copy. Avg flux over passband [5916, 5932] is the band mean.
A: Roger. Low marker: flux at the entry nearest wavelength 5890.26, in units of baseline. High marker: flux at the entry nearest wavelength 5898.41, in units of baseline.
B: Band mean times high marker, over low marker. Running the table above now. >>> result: 4.95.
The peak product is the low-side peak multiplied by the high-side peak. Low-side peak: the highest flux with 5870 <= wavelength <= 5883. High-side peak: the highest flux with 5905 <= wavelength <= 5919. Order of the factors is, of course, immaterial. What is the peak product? 22.6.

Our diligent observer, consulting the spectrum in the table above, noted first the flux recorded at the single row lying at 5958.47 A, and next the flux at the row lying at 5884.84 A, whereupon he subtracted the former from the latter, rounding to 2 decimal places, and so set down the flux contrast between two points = -0.61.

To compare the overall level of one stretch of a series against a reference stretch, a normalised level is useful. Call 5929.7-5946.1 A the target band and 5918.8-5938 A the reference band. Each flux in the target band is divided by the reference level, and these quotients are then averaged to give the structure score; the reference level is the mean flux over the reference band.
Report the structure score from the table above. 0.99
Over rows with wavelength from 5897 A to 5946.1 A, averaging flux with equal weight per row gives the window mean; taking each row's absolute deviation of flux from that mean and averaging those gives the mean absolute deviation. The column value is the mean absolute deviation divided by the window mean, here 0.05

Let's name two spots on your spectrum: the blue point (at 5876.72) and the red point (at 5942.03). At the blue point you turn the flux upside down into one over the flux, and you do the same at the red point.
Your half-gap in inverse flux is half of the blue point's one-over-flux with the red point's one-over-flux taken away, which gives -0.001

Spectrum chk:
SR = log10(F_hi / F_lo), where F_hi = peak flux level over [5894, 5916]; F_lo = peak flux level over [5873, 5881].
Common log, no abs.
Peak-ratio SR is 0.00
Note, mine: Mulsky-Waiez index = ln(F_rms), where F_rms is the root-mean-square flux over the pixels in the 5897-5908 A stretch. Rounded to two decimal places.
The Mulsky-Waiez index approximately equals 1.44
